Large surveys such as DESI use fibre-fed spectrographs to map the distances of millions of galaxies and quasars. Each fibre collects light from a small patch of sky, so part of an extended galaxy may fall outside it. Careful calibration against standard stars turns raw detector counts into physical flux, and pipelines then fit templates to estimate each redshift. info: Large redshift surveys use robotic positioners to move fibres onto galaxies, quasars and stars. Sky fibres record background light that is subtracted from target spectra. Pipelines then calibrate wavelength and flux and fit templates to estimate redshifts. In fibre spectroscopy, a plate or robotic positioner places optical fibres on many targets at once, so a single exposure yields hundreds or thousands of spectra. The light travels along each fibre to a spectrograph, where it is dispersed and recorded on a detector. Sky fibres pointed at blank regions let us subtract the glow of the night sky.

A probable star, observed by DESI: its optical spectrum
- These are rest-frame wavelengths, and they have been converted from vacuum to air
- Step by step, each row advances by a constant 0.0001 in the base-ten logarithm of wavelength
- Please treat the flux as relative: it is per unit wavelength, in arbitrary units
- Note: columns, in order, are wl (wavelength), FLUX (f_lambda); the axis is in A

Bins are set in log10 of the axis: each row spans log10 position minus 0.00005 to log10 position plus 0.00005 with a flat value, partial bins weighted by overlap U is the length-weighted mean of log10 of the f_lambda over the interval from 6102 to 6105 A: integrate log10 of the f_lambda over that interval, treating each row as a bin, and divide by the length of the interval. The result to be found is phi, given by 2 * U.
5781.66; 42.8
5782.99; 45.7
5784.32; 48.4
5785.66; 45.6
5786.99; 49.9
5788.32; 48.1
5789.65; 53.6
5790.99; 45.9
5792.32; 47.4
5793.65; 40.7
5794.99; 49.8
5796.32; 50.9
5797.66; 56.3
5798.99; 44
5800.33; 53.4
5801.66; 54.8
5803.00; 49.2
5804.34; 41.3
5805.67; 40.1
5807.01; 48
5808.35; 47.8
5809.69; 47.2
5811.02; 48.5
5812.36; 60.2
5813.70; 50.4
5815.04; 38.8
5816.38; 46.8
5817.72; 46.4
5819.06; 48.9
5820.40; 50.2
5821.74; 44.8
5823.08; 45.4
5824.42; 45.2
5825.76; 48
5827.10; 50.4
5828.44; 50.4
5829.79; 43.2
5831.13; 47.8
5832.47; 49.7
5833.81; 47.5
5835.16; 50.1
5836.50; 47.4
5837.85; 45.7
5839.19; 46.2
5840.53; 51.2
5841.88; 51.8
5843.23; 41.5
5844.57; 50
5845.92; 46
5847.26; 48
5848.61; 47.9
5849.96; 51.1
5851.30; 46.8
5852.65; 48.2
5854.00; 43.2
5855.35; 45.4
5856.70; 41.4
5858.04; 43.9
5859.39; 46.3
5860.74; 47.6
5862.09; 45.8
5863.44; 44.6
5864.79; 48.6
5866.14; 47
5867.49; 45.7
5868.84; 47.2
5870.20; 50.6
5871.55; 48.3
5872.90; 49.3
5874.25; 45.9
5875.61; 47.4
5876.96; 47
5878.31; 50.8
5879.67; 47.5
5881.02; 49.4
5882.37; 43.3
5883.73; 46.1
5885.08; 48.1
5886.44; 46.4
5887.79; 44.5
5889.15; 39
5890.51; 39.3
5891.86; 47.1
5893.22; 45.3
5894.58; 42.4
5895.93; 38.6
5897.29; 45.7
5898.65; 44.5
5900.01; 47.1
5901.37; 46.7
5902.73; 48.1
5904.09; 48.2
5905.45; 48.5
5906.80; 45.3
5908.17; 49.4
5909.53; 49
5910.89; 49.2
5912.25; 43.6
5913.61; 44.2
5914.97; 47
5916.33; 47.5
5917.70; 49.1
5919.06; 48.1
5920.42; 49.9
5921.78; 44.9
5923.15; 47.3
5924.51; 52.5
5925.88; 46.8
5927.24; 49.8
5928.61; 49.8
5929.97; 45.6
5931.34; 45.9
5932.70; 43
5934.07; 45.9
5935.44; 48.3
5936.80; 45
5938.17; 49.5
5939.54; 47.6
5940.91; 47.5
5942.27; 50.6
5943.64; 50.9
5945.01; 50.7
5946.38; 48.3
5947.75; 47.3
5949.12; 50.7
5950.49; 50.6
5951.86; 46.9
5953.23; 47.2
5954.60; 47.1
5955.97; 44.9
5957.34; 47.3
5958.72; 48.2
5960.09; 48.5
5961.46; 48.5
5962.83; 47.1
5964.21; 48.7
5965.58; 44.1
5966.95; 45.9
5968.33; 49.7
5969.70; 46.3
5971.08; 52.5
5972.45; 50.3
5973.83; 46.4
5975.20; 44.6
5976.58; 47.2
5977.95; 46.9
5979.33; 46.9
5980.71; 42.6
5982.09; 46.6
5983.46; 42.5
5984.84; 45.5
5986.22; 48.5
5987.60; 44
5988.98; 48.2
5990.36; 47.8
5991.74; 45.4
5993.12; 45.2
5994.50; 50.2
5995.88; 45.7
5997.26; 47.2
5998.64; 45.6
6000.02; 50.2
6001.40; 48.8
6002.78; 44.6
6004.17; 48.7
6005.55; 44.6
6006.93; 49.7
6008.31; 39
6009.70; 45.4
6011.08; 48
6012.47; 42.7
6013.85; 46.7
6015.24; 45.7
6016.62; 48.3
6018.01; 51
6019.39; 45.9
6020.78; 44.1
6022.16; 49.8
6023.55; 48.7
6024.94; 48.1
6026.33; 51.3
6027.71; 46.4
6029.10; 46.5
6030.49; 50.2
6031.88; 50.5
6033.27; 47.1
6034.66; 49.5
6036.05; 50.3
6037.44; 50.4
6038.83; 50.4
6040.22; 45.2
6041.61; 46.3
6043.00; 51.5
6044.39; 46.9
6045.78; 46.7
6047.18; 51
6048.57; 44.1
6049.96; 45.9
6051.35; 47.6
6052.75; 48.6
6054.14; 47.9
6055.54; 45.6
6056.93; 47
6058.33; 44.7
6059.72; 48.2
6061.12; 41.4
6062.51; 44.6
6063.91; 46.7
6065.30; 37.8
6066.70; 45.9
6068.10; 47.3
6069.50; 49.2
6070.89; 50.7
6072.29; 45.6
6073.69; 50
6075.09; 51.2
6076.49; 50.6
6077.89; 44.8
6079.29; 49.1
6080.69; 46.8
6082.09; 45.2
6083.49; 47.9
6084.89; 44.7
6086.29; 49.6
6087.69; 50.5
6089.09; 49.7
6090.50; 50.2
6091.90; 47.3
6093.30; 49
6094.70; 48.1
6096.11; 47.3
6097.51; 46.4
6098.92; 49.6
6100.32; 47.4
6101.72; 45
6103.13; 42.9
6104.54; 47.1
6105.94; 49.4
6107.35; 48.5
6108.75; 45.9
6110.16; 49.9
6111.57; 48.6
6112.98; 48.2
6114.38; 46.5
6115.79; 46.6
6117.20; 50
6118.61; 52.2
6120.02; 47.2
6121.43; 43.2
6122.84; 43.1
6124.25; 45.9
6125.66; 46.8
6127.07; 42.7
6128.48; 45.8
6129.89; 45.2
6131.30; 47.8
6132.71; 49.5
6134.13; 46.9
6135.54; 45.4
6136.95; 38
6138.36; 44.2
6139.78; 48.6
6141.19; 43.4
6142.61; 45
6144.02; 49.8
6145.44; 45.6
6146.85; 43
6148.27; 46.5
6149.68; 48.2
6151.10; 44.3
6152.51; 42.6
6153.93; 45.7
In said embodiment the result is 3.29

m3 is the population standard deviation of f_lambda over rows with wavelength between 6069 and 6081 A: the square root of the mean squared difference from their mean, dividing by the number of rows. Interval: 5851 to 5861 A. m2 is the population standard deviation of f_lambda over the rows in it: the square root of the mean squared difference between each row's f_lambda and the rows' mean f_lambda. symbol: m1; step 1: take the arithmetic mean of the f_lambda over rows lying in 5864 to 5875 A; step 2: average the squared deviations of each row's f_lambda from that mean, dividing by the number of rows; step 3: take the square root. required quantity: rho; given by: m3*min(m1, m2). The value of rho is 3.5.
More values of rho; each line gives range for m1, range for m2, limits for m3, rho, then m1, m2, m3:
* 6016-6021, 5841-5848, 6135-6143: 8.2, 2.6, 3.6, 3.2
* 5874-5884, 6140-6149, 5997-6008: 4.5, 2.1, 2.3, 2.1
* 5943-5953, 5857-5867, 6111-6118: 2.0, 1.6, 1.5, 1.3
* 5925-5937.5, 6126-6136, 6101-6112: 4.5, 2.1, 2.0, 2.3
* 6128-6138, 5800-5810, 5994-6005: 6.8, 3.4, 4.8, 2.0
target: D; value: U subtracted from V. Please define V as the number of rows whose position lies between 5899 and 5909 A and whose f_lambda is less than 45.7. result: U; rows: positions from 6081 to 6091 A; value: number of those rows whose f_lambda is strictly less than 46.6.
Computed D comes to -1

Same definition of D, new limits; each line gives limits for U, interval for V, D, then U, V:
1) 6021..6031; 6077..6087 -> 1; 2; 3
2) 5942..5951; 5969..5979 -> 1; 0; 1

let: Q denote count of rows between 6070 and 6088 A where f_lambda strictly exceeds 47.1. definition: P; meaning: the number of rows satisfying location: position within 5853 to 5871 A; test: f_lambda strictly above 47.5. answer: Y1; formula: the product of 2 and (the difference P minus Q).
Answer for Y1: -10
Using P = 3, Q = 8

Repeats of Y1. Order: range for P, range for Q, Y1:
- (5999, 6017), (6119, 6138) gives 6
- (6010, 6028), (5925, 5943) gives 0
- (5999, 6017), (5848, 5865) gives 2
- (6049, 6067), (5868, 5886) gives -10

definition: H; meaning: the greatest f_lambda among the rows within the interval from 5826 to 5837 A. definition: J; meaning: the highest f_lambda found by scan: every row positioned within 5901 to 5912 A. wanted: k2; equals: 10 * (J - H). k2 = -10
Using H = 50.4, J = 49.4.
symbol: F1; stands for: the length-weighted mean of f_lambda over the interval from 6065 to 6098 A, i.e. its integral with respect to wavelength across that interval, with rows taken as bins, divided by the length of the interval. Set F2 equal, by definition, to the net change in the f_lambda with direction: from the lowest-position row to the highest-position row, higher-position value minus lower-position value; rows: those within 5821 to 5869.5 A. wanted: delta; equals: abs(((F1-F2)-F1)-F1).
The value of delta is 50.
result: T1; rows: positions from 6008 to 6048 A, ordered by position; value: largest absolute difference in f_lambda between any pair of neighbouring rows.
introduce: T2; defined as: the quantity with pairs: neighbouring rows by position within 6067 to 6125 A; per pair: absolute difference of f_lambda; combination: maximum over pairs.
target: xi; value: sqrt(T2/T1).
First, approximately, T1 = 6.4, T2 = 5.8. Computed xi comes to 1.0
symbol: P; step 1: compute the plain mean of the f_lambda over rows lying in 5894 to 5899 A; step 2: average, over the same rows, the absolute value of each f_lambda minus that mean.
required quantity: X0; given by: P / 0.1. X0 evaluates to 23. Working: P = 2.3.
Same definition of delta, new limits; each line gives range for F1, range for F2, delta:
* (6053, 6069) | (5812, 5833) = 35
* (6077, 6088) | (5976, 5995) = 50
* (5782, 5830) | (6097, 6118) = 52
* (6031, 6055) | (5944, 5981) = 40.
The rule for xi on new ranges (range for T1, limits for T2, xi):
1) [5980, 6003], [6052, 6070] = 1.3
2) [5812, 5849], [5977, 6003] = 0.7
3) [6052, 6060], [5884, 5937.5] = 1.5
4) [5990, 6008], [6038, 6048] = 1.0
